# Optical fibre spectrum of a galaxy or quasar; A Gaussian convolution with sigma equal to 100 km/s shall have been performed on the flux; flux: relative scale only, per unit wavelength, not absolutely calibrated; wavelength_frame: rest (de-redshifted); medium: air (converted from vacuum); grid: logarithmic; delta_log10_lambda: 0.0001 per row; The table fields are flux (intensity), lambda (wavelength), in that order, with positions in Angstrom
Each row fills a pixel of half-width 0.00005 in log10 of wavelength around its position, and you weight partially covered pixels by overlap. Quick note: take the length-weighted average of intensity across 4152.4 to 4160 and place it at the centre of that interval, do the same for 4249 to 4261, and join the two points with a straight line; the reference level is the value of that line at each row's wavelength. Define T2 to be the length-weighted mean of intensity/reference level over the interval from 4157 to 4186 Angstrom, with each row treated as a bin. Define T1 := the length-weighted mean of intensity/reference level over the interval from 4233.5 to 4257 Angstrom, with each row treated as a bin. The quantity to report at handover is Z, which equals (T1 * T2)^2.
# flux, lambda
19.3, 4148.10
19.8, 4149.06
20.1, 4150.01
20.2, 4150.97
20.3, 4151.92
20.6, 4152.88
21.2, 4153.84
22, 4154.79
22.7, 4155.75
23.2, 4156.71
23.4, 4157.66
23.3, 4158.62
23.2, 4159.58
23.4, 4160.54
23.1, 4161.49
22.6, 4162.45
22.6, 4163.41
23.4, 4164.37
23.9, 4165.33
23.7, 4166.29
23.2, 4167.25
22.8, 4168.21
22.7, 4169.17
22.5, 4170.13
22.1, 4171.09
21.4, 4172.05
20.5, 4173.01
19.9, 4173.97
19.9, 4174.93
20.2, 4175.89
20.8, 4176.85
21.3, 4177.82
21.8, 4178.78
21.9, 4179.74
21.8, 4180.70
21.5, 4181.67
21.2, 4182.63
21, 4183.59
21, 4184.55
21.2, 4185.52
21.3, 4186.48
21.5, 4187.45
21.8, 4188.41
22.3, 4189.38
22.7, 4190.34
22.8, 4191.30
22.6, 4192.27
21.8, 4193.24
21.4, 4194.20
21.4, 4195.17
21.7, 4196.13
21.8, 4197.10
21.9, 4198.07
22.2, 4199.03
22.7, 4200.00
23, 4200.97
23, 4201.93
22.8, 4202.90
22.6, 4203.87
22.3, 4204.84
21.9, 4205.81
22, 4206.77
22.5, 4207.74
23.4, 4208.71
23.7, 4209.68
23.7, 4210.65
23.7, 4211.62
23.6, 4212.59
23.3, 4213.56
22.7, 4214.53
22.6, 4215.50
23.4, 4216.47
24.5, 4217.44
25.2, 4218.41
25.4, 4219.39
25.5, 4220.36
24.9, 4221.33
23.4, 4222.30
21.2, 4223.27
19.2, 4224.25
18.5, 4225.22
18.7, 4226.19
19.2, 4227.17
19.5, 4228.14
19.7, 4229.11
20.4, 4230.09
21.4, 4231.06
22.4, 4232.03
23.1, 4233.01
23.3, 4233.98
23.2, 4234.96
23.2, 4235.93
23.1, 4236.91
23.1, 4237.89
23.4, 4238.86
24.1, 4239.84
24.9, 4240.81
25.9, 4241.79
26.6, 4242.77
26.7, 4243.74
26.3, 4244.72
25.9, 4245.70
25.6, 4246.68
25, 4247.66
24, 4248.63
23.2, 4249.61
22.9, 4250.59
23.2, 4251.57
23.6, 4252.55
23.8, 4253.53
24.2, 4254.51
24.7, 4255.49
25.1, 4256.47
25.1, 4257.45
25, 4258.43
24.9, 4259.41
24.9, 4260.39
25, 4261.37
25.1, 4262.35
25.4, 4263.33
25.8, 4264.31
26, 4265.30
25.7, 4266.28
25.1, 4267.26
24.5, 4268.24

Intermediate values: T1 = 1.01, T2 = 0.97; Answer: 0.97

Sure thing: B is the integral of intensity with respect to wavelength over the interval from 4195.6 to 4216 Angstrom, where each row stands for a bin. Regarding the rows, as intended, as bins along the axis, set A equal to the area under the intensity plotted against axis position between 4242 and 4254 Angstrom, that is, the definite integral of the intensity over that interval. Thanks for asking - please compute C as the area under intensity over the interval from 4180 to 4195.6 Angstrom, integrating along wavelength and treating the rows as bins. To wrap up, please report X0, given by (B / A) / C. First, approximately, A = 297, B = 464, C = 339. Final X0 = 0.0046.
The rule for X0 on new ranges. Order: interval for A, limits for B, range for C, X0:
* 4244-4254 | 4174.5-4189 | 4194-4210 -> 0.0035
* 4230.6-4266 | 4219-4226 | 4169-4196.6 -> 0.0003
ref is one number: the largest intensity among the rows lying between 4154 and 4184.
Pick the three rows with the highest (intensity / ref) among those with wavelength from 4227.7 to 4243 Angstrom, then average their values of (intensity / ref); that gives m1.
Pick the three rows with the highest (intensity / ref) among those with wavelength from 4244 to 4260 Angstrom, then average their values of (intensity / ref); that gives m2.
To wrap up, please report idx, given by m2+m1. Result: 2.16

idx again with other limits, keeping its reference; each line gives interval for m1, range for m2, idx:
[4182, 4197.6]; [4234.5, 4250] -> 2.06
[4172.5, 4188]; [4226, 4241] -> 1.92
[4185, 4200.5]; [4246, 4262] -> 2.01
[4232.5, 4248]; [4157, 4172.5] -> 2.10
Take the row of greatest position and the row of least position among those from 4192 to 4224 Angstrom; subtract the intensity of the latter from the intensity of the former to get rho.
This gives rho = -1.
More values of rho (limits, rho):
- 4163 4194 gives -1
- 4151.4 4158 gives 3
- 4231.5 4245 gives 4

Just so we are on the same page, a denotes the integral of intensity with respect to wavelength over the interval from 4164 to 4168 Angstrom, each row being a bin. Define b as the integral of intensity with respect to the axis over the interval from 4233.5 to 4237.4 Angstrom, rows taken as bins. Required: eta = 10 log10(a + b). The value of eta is 22.7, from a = 94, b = 90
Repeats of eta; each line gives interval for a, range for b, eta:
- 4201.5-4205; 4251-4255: 22.4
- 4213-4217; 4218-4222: 22.9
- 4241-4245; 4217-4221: 23.1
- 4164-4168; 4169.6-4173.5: 22.5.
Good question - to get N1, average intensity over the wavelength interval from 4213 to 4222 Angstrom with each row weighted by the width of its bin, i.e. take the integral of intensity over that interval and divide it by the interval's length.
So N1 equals 24.1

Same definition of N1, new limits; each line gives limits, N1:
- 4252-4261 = 24.6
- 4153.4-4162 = 22.9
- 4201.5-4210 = 22.7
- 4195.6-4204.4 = 22.4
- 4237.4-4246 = 25.2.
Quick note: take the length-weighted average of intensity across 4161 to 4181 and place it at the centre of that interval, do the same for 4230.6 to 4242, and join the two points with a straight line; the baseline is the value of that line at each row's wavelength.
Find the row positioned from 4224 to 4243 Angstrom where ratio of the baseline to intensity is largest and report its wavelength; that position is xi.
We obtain 4225.22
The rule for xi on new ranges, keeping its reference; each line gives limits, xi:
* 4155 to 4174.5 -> 4173.97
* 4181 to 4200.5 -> 4184.55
